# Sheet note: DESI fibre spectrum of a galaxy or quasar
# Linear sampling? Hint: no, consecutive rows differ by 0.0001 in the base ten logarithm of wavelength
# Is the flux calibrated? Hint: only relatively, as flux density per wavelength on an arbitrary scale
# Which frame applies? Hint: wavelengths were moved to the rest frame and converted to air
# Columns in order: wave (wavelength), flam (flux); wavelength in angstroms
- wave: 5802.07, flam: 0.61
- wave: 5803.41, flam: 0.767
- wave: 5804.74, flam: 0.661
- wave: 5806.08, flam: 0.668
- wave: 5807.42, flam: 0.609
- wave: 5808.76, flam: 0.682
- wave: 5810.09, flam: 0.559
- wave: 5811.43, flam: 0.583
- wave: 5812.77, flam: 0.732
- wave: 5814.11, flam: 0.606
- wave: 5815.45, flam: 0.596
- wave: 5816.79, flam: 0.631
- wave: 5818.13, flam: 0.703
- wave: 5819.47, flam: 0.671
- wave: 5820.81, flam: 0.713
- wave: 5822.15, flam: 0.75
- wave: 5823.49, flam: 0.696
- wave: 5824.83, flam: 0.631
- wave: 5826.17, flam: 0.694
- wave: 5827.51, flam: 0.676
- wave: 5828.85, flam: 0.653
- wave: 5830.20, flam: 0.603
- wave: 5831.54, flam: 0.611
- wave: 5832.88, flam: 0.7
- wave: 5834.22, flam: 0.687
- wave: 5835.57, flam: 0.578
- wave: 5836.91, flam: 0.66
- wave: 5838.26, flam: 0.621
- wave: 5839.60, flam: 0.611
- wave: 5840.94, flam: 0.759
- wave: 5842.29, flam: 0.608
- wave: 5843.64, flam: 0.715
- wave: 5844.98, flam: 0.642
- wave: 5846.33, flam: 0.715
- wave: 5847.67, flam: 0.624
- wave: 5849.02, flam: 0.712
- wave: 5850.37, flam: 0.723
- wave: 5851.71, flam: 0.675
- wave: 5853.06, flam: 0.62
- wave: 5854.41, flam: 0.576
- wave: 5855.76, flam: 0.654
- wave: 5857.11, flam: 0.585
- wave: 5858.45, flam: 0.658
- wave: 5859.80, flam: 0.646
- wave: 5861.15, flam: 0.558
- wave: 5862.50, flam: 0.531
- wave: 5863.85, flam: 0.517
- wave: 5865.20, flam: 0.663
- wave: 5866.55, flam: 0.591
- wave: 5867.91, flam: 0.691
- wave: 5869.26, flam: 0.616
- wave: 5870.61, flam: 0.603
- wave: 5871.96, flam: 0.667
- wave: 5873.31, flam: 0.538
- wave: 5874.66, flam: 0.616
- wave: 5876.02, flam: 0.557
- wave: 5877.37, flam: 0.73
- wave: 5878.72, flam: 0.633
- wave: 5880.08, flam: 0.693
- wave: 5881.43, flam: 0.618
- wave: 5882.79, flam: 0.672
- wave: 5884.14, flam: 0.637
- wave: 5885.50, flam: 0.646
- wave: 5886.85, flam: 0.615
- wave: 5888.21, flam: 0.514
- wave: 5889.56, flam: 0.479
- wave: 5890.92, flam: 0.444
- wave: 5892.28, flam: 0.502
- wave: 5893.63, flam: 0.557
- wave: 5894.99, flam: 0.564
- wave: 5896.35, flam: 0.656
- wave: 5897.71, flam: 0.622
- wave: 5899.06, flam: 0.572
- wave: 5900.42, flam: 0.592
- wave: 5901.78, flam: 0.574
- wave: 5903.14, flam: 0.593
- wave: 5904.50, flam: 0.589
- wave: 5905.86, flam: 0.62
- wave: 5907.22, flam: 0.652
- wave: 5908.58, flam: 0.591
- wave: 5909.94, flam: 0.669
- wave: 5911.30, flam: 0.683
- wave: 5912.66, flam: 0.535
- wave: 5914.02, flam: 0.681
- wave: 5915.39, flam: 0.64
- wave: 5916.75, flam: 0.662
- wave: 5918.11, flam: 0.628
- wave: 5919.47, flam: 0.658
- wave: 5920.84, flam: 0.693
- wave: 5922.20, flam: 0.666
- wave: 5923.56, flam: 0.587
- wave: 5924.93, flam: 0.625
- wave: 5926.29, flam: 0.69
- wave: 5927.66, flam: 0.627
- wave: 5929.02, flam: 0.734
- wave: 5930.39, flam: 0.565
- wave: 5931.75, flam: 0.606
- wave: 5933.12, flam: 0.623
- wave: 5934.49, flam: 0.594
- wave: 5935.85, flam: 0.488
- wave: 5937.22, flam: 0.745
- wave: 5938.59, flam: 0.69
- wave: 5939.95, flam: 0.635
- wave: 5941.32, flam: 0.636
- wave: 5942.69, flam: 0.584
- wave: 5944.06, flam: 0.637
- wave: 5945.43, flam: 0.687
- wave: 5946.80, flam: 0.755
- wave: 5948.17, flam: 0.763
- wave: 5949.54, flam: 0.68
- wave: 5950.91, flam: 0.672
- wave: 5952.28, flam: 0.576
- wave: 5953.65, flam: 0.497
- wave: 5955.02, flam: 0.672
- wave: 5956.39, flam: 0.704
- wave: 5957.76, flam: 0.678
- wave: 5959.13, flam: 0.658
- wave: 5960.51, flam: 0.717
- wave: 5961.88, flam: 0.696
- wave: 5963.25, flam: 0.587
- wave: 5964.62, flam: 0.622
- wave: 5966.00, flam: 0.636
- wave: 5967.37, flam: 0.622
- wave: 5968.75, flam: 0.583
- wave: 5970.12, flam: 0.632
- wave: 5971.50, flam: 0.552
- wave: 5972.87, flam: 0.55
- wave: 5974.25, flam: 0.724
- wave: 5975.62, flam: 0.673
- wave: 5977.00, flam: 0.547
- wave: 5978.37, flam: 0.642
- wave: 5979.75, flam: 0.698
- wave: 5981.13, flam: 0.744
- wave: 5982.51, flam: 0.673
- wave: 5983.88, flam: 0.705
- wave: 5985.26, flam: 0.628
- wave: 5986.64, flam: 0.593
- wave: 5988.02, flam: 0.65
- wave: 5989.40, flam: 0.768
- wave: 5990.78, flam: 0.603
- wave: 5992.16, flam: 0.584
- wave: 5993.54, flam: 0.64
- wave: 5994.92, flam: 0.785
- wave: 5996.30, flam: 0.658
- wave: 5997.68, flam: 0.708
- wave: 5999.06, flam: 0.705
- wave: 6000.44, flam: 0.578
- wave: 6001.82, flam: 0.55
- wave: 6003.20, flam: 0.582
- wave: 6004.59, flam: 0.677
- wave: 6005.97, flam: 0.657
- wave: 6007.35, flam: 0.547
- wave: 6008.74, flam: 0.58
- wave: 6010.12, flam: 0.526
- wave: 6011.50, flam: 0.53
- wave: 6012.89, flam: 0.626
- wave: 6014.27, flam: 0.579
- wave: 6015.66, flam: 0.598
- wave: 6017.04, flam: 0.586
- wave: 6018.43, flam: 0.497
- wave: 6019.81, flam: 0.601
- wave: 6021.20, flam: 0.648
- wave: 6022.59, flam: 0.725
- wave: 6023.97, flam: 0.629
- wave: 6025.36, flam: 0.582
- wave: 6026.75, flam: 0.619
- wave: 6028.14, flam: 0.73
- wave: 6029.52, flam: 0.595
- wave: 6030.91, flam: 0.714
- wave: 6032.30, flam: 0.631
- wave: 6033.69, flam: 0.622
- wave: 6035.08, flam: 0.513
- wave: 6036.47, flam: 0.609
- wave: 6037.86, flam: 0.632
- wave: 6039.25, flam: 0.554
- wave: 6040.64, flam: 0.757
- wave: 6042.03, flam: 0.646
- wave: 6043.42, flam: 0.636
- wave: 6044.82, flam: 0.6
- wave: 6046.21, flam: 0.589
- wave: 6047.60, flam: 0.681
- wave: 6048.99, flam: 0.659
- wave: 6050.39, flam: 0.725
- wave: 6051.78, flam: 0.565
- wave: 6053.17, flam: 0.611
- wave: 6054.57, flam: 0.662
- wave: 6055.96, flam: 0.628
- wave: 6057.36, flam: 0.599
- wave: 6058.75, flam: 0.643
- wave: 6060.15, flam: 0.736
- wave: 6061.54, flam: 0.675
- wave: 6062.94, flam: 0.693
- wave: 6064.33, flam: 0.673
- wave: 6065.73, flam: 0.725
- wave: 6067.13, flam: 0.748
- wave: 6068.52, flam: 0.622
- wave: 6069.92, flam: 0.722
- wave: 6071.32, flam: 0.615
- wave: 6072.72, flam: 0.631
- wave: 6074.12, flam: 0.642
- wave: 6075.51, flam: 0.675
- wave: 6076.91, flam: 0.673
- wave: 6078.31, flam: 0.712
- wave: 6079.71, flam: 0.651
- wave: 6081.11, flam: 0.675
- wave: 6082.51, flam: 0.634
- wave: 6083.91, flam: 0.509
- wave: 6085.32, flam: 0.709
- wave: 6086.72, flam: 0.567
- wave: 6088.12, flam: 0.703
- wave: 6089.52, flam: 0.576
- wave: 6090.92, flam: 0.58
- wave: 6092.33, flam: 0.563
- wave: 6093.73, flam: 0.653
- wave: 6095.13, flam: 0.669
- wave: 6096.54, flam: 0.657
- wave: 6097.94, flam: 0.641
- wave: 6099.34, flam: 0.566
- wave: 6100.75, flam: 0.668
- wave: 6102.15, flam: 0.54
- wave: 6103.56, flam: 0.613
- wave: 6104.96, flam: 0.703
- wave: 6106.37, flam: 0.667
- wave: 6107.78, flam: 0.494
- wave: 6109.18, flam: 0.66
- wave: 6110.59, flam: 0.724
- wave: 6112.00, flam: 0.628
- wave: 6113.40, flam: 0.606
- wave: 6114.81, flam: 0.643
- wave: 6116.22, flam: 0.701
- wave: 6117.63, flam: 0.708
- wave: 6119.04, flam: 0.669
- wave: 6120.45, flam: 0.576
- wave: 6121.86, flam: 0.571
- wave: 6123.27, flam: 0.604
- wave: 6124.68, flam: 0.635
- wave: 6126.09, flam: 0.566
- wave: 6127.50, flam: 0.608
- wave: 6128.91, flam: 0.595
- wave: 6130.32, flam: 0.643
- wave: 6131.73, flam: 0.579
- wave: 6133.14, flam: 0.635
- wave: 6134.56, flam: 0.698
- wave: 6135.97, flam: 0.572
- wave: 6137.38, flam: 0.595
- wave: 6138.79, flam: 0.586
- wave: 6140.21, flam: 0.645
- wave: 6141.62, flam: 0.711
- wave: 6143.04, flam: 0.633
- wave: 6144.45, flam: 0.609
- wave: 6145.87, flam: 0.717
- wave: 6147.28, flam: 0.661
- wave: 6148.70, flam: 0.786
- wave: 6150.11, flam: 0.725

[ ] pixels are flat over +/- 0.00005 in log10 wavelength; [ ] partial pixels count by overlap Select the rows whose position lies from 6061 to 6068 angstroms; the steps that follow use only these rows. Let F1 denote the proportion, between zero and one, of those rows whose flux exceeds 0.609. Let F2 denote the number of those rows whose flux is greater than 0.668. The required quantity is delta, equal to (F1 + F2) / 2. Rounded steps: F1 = 1.00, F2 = 5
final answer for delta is 3.0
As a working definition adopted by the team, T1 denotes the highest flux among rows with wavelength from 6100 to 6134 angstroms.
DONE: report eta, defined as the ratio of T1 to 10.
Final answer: 0.0724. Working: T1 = 0.724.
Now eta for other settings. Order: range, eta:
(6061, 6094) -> 0.0748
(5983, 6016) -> 0.0785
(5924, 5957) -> 0.0763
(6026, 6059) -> 0.0757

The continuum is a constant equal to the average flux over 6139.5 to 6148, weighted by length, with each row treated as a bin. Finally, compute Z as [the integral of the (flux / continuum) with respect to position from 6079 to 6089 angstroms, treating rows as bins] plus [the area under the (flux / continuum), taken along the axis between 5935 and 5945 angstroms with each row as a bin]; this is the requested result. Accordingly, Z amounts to 19.1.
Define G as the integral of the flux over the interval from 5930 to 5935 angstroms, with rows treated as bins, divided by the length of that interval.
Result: 0.599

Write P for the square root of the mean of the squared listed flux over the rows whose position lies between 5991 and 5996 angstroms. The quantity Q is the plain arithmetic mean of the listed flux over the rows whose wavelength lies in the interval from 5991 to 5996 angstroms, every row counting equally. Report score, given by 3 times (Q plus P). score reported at 4.03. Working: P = 0.68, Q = 0.670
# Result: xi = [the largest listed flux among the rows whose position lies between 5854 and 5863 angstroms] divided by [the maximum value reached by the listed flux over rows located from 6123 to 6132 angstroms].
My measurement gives 1.02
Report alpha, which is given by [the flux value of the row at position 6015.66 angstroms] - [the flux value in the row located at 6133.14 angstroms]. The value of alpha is -0.04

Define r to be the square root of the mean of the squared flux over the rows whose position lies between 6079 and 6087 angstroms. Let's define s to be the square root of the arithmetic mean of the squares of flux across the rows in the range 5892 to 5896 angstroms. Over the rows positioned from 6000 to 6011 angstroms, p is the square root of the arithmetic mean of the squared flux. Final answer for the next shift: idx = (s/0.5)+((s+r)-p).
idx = 1.66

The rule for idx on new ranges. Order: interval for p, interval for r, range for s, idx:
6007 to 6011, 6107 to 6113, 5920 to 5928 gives 2.03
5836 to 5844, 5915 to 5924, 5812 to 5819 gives 1.95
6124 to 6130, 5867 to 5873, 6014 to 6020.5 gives 1.76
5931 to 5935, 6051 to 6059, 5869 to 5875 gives 1.84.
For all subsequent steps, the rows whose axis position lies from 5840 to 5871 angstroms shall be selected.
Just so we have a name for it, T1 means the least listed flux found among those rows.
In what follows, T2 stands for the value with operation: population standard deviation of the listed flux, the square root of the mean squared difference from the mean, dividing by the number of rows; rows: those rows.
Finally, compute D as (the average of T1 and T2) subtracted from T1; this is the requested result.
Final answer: 0.227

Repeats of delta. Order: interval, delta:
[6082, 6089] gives 1.3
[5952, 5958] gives 1.8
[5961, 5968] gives 0.9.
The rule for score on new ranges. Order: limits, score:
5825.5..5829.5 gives 4.05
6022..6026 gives 3.88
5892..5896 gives 3.25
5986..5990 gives 4.03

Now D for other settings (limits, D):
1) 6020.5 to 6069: 0.227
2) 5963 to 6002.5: 0.241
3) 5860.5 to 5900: 0.188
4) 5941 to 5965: 0.216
